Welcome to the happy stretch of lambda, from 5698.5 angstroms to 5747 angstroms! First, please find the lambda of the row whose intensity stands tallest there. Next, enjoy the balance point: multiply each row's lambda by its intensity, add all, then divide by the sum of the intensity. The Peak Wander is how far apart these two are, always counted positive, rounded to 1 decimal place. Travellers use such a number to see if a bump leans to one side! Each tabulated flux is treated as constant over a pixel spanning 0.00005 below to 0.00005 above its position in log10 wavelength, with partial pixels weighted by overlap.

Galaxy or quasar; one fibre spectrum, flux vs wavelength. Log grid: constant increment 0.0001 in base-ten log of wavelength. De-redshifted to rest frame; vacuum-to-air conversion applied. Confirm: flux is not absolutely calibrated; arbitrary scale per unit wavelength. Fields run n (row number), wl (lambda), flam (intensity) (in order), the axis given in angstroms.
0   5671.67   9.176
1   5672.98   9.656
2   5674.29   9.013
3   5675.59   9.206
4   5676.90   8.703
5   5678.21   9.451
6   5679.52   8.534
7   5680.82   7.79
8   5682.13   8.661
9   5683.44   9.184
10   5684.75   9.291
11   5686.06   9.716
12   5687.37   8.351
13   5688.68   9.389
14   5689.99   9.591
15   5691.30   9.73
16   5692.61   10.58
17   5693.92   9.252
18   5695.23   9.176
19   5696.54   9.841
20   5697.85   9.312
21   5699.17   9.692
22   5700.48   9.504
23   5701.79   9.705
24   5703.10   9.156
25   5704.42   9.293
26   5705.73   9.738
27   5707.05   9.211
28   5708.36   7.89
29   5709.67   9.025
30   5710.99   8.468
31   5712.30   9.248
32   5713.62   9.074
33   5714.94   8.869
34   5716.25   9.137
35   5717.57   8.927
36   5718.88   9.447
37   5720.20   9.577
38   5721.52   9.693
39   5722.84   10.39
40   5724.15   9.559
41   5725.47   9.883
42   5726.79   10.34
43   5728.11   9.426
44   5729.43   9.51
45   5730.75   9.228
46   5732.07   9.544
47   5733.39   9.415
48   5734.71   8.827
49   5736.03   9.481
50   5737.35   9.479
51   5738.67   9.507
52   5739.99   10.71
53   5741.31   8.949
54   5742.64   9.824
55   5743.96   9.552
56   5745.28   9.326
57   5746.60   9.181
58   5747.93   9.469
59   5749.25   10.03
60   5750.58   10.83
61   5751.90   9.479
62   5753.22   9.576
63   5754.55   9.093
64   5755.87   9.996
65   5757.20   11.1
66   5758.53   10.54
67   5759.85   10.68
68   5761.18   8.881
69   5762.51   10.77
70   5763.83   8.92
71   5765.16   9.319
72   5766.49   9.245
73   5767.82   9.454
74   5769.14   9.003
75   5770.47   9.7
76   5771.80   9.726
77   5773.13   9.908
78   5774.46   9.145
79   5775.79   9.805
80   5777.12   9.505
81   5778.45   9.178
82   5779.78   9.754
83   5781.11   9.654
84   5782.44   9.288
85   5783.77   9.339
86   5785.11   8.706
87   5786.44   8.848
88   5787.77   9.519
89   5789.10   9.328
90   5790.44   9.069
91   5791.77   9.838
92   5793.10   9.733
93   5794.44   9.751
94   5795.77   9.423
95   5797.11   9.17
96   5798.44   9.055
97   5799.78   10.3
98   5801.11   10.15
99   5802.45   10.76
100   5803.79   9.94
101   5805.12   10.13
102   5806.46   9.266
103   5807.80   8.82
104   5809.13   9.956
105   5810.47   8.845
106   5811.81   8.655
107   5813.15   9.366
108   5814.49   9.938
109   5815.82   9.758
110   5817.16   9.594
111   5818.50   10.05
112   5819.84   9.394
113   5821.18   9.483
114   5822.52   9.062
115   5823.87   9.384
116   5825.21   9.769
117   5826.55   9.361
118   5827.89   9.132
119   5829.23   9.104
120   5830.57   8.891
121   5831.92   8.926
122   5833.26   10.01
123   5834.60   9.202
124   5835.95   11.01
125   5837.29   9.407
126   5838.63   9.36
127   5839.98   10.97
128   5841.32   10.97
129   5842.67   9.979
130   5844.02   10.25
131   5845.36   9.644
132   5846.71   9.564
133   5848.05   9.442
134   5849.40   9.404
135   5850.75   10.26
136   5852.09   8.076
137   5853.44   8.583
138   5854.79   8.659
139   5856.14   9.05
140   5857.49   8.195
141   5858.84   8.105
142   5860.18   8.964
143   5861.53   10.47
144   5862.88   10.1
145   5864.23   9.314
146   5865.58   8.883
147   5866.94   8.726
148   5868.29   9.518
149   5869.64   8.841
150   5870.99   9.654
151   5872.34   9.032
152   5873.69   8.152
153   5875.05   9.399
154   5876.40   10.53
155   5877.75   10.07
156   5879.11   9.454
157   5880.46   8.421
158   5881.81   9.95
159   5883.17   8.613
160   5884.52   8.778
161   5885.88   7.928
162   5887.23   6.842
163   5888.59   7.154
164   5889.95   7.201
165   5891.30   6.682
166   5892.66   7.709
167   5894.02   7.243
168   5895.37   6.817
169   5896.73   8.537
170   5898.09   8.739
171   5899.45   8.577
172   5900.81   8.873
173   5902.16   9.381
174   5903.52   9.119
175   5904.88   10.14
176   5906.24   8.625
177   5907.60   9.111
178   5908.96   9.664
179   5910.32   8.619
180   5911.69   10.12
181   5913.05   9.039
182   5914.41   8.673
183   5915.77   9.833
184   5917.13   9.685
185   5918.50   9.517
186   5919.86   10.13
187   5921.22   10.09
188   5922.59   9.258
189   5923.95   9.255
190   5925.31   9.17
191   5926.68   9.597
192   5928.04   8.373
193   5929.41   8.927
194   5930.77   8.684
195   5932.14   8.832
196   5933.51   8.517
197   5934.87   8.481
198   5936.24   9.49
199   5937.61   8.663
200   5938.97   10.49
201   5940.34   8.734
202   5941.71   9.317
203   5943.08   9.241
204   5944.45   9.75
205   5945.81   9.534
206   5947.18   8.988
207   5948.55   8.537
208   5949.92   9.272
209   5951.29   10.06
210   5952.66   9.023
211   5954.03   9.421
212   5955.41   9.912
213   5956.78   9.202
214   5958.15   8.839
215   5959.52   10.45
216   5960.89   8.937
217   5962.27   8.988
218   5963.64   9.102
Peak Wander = 17.0 angstroms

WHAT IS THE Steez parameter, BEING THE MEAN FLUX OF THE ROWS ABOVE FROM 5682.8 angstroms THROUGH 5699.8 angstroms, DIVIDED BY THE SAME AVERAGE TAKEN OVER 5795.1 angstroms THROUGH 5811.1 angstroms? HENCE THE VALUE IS 0.98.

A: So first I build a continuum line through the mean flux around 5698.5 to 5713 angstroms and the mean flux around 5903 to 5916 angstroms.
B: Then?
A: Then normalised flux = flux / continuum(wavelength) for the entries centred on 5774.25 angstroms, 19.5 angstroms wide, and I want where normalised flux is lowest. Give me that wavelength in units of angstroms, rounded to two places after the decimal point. 5769.14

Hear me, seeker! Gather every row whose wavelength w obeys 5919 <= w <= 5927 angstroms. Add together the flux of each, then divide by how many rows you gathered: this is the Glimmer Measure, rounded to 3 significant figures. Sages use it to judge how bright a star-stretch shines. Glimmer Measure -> 9.58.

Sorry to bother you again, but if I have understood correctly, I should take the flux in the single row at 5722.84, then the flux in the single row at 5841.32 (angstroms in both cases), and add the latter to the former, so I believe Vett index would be 21.4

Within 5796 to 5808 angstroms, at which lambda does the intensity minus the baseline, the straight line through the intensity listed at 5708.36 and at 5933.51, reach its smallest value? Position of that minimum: 5807.80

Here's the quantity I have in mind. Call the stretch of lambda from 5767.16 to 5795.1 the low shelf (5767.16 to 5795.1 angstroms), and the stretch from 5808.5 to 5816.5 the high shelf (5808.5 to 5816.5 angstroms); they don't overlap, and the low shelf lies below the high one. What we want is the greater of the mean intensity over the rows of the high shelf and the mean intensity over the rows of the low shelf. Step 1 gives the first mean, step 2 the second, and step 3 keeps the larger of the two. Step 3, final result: 9.44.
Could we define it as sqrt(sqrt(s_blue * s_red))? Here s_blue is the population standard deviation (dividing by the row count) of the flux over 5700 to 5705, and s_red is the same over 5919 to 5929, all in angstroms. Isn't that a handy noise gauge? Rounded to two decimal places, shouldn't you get 0.58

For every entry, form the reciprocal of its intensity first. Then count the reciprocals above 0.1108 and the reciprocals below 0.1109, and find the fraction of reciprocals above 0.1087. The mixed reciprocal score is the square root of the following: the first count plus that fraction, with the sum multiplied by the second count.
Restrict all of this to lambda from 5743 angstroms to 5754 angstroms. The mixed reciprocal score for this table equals 1.0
